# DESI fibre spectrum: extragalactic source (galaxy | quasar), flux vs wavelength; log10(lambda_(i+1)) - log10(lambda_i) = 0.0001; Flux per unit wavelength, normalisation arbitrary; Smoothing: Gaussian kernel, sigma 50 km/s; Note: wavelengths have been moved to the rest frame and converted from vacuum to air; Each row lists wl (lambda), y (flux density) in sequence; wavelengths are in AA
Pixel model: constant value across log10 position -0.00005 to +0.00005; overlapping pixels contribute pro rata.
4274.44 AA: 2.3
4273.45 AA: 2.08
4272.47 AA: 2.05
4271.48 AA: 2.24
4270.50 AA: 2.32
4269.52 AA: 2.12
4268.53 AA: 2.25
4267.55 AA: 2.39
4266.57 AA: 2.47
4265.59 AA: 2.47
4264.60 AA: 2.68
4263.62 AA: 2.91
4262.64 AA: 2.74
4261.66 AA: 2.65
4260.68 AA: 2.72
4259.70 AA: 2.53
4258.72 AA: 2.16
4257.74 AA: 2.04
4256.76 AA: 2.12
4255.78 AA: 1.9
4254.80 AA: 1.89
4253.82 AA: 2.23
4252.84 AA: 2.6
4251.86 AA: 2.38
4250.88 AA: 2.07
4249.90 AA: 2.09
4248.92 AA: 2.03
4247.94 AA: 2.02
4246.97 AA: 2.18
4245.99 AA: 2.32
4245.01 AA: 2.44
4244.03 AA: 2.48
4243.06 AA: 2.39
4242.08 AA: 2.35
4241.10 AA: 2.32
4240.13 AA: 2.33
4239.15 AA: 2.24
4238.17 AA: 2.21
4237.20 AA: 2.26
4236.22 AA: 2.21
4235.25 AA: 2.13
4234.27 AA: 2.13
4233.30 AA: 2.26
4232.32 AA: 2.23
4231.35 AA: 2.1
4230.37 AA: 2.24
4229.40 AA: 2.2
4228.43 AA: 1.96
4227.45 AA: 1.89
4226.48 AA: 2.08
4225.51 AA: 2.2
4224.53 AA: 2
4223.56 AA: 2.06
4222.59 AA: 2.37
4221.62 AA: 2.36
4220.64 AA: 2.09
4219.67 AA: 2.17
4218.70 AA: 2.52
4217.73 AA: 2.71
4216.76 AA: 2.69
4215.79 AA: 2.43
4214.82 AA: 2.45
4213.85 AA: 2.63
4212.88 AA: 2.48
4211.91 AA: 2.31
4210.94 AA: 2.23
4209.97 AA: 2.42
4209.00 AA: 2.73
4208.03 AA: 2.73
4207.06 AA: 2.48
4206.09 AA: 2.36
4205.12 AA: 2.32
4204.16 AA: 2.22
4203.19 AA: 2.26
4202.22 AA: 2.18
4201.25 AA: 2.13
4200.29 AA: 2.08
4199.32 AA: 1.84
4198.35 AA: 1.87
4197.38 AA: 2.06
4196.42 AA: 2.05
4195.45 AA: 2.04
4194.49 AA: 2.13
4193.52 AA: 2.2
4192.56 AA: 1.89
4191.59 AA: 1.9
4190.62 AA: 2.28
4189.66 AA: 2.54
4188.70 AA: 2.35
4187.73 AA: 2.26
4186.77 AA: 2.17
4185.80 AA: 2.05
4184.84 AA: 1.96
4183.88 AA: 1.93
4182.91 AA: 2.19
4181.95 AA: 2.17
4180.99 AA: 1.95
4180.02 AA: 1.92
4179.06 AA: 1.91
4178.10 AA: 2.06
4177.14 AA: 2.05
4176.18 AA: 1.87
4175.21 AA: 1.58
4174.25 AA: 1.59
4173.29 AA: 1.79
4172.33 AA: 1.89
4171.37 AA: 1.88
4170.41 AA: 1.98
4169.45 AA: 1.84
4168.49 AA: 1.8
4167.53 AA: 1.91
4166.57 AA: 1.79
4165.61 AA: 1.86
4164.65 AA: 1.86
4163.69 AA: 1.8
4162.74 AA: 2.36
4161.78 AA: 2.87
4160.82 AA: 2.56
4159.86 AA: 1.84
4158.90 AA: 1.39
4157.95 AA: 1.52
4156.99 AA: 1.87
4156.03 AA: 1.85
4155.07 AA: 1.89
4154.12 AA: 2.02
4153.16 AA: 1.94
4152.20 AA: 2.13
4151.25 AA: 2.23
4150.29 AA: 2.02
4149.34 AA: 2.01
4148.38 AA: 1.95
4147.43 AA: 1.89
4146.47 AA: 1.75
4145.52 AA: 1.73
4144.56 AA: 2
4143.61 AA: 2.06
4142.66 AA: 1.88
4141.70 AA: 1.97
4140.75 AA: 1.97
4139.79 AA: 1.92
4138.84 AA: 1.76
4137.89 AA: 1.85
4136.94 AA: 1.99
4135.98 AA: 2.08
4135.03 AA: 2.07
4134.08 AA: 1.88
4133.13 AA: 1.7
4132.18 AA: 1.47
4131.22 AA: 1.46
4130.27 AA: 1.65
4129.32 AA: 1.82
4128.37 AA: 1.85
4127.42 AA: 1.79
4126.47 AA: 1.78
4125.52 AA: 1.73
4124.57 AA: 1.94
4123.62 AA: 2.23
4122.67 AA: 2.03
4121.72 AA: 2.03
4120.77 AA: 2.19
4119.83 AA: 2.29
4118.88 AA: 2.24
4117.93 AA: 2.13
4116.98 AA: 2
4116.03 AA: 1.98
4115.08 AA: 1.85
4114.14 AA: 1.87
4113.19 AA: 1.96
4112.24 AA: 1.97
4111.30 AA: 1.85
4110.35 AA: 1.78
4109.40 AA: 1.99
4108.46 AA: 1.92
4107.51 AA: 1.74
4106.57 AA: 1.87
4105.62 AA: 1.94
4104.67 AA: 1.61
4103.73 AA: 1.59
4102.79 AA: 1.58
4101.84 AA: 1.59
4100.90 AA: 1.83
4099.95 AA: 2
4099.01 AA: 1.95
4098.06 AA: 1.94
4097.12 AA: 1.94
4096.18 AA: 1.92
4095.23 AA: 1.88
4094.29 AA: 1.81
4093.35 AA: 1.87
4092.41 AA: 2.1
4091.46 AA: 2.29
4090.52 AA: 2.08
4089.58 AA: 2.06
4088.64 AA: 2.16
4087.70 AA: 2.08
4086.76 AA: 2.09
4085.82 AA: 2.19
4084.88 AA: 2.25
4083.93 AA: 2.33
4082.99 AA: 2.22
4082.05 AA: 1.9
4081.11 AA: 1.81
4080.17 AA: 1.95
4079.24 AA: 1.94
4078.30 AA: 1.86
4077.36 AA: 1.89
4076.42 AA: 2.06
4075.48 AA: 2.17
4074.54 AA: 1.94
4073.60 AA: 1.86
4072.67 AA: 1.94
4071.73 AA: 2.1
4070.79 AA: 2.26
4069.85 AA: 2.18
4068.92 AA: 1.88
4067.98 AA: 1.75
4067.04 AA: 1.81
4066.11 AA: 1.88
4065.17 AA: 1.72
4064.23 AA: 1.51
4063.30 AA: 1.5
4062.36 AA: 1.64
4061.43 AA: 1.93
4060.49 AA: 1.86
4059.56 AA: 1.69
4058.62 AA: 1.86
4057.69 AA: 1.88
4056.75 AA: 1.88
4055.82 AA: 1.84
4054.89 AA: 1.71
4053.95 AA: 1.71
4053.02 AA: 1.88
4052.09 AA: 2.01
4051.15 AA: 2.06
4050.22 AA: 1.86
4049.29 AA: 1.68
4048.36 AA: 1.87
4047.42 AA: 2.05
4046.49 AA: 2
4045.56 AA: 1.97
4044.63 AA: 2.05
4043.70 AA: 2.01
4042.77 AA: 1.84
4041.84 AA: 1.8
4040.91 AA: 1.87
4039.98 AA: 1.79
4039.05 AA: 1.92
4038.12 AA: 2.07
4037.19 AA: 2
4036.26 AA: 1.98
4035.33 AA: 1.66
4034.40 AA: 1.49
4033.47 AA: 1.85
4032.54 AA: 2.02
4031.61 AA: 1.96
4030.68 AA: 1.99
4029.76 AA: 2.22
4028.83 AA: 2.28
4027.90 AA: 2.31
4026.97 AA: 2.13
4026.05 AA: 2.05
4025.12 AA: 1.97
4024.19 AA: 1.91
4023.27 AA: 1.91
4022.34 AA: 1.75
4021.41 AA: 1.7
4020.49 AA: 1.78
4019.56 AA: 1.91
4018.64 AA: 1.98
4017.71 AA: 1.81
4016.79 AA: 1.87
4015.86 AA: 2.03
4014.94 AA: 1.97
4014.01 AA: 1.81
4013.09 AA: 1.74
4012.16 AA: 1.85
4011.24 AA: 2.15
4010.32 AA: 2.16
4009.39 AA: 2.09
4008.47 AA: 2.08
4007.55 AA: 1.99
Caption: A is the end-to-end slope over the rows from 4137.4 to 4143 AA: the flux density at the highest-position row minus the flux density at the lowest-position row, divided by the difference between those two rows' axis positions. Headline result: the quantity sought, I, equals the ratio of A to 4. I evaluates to 0.002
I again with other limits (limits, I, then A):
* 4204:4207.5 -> 0.022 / 0.09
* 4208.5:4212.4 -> -0.036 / -0.14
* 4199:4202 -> 0.038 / 0.15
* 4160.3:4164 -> -0.066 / -0.26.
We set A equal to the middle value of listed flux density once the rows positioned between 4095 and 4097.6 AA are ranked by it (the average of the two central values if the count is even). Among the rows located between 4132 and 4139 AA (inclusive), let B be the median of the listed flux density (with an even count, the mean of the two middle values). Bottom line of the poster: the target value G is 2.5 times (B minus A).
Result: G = -0.14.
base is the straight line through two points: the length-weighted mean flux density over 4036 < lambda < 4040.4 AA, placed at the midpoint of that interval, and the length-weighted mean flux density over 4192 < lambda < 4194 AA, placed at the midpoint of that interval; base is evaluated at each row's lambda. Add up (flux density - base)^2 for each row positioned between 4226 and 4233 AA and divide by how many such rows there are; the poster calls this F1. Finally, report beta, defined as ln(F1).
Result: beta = -4.1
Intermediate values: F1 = 0.017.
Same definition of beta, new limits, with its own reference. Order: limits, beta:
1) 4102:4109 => -2.5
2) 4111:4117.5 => -4.8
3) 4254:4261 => -2.3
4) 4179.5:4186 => -4.5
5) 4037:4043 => -4.4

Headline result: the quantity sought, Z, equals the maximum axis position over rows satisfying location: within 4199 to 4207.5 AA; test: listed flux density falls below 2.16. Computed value 4201.25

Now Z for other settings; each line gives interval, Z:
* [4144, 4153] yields 4152.20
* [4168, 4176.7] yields 4176.18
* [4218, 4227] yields 4226.48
